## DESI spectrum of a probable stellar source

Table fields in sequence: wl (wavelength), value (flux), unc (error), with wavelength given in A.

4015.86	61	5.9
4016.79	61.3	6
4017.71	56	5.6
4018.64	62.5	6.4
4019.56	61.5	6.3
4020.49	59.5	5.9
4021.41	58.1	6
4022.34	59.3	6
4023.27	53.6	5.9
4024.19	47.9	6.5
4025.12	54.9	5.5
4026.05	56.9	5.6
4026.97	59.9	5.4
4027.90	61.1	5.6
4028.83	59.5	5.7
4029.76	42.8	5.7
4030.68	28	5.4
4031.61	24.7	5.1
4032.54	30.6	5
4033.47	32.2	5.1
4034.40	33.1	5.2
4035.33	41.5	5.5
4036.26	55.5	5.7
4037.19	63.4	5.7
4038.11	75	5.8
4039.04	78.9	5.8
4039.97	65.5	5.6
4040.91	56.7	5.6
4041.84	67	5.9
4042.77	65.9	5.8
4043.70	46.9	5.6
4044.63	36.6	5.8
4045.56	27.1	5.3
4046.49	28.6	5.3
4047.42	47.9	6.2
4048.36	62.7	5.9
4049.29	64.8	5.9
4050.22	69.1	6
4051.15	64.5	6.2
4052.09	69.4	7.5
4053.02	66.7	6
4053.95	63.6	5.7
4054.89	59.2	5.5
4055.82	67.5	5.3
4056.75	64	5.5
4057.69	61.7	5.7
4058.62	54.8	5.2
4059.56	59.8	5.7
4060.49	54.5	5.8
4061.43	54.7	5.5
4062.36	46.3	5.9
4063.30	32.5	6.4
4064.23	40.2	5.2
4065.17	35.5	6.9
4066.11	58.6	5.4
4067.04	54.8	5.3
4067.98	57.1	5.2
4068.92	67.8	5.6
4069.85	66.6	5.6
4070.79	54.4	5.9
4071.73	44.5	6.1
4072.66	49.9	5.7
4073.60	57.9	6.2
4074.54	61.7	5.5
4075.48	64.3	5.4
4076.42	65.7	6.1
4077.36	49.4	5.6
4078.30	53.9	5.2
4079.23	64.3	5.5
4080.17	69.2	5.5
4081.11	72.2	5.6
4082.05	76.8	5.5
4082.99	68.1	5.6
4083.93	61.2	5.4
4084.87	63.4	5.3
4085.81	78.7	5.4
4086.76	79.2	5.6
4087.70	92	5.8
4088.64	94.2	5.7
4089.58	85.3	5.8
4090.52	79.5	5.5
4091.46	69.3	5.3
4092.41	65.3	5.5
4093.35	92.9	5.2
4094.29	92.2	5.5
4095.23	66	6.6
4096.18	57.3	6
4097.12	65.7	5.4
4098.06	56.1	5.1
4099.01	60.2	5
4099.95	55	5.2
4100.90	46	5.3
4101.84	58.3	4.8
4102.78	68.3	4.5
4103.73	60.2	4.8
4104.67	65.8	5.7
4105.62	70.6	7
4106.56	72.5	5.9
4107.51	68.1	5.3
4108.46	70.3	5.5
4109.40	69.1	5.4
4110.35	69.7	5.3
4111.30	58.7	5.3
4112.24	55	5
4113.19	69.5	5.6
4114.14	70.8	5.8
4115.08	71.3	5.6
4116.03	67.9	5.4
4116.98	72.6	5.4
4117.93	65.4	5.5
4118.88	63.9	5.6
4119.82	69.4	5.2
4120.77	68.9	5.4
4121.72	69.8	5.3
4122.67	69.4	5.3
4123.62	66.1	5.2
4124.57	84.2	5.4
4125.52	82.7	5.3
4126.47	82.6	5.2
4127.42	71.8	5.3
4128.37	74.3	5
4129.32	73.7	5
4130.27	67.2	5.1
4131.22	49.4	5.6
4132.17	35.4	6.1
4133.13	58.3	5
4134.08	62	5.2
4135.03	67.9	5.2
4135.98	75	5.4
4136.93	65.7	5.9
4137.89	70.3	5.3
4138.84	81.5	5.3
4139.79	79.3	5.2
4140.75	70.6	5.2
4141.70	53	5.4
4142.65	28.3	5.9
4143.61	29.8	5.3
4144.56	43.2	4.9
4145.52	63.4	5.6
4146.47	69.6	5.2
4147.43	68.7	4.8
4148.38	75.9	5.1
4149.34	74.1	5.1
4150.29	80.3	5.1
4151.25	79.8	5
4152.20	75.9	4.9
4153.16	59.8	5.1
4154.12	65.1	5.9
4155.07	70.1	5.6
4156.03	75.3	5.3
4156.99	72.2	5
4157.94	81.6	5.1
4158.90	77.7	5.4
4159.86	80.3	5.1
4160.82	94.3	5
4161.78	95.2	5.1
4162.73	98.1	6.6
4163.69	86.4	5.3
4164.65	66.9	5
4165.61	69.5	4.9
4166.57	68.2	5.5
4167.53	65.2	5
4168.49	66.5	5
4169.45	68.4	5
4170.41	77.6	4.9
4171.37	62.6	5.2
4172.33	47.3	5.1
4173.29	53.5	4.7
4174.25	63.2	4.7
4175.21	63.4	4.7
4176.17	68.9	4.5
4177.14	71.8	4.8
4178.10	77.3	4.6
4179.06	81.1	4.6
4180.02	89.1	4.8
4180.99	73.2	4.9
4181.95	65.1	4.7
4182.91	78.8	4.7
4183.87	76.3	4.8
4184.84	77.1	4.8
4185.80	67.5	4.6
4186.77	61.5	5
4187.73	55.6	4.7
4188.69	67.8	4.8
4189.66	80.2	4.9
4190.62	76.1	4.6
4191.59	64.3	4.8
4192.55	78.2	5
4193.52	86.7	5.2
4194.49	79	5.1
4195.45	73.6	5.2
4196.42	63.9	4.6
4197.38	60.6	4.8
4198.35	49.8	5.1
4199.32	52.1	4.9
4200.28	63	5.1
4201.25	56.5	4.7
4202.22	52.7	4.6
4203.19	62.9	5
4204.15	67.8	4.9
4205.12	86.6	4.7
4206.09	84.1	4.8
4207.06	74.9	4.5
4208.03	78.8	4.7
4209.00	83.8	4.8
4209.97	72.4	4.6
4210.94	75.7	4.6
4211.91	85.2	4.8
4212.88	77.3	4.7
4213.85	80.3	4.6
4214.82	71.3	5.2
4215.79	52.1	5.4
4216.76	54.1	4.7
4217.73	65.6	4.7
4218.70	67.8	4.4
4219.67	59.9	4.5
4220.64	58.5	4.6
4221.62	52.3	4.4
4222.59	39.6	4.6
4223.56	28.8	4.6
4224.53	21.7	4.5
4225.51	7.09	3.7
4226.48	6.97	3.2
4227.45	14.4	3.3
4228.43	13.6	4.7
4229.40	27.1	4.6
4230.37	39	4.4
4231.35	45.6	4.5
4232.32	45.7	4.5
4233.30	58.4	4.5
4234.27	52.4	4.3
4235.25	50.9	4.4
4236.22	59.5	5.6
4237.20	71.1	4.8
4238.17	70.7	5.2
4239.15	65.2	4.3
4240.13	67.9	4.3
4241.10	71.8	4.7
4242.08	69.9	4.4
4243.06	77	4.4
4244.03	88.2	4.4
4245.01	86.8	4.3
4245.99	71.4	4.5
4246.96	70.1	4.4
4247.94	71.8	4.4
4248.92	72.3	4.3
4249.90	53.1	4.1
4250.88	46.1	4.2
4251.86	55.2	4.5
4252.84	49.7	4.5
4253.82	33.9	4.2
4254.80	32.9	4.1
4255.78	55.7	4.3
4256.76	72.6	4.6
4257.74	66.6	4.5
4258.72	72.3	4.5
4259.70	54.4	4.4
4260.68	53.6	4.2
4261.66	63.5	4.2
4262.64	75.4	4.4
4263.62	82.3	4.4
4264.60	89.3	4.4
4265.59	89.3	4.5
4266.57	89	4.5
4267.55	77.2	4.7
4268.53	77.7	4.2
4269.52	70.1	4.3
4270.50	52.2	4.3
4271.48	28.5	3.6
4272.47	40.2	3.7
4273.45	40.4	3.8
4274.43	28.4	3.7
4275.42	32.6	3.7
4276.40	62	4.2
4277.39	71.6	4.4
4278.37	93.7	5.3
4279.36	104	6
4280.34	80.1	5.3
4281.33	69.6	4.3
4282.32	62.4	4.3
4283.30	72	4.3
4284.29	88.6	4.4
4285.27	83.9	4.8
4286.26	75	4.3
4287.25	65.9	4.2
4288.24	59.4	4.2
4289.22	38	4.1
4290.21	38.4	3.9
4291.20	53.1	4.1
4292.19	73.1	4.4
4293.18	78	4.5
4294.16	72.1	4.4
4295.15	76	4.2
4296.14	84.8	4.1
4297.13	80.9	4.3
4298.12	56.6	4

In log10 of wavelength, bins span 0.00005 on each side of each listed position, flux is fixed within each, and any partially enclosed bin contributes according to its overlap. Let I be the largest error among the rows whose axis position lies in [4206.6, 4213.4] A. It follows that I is 4.8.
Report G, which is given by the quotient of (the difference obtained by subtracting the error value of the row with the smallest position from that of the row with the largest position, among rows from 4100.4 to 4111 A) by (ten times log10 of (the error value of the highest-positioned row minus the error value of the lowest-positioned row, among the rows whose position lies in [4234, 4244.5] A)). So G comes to 0.00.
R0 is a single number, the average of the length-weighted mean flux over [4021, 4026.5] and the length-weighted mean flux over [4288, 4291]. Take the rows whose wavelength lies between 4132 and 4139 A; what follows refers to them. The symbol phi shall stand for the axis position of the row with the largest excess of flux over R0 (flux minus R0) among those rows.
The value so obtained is 4138.84 A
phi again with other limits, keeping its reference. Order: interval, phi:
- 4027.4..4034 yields 4027.90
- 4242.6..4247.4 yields 4244.03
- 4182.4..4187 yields 4182.91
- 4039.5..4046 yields 4041.84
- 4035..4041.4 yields 4039.04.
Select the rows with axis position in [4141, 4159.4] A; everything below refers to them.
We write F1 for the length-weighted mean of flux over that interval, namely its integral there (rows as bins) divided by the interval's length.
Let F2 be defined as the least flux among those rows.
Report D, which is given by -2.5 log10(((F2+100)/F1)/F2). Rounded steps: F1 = 66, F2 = 28.3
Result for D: 2.90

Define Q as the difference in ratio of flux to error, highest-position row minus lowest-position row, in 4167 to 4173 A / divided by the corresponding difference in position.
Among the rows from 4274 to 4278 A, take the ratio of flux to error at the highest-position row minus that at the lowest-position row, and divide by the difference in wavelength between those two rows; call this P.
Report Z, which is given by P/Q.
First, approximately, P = 2.9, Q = -1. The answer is -3.7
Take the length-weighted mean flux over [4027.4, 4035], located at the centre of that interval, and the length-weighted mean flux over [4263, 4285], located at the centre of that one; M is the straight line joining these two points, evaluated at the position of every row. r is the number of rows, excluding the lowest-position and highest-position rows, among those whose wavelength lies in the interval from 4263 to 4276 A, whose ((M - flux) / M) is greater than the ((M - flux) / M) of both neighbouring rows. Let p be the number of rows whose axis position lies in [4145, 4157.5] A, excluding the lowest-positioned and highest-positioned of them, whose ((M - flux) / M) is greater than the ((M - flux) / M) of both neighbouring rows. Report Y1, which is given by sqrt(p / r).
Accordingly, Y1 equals 1.00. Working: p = 3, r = 3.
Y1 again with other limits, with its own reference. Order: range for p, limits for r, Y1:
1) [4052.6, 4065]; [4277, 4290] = 2.00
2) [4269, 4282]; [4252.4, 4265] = 0.82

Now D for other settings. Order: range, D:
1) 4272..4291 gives 2.87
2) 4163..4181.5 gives 3.38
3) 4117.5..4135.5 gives 3.12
